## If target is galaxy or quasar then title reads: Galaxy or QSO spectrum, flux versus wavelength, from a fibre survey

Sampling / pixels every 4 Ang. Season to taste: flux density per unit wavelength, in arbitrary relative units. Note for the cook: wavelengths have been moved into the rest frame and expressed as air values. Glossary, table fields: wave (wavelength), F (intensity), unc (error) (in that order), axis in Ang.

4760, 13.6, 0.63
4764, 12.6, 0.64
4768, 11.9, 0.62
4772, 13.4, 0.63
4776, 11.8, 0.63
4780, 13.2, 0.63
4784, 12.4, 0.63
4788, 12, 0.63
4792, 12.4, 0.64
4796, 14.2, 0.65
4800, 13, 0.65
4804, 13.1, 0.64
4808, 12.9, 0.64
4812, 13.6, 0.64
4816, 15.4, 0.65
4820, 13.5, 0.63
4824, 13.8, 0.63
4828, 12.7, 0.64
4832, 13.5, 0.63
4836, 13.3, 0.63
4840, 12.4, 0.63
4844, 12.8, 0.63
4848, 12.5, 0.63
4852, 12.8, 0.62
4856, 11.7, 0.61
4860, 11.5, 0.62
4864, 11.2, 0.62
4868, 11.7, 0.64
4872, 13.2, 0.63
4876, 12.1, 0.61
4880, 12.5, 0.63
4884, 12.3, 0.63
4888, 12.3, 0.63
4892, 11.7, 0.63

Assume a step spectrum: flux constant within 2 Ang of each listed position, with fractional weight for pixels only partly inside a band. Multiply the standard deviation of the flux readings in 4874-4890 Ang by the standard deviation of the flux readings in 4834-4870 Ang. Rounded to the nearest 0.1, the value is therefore 0.1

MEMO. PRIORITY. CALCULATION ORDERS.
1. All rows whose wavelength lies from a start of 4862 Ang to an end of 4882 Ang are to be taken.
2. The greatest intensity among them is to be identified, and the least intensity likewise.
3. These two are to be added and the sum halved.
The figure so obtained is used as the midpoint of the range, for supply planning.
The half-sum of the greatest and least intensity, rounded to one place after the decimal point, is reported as 12.2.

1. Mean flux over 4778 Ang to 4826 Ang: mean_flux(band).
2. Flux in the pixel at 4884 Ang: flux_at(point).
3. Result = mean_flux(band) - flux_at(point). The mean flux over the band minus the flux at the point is 1.0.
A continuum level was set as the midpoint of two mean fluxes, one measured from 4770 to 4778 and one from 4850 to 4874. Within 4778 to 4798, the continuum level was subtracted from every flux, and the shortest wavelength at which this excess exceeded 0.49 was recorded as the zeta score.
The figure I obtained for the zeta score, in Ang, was 4780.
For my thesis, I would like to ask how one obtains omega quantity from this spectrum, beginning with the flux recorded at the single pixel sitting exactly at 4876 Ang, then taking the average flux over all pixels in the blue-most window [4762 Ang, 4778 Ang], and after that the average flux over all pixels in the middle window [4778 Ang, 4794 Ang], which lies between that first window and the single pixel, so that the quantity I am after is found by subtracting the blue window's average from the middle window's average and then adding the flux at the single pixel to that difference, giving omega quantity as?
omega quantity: 12.2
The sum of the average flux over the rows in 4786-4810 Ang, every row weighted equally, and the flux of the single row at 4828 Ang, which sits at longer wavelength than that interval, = 25.6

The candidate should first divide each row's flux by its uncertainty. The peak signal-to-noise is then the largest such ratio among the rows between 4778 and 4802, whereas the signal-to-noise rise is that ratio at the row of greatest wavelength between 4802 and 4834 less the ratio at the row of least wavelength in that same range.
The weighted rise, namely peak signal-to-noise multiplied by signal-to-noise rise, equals 21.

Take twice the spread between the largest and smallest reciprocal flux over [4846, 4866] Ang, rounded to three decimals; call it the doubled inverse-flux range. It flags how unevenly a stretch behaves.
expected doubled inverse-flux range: 0.022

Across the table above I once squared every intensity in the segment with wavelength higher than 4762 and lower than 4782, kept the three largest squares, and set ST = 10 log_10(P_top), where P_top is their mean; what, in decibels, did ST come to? 22.3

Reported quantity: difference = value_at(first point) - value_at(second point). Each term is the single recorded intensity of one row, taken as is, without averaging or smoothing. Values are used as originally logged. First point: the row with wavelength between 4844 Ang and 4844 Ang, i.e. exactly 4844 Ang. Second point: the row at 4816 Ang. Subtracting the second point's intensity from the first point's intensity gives -2.6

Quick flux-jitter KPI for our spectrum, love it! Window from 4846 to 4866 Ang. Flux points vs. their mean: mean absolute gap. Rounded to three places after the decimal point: 0.568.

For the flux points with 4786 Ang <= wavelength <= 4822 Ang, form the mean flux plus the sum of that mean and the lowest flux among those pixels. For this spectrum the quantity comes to 38.7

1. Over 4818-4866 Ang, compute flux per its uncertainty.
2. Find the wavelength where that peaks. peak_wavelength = 4824 Ang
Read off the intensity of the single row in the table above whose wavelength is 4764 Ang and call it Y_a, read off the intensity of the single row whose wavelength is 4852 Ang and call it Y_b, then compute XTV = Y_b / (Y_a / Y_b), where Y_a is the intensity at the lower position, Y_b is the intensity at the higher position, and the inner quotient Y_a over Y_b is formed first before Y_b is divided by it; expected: 13.0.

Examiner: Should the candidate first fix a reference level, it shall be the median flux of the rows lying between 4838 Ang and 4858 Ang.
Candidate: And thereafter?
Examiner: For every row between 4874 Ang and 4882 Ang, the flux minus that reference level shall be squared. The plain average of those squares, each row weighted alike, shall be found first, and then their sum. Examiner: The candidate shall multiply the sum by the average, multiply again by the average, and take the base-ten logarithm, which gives -3.0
